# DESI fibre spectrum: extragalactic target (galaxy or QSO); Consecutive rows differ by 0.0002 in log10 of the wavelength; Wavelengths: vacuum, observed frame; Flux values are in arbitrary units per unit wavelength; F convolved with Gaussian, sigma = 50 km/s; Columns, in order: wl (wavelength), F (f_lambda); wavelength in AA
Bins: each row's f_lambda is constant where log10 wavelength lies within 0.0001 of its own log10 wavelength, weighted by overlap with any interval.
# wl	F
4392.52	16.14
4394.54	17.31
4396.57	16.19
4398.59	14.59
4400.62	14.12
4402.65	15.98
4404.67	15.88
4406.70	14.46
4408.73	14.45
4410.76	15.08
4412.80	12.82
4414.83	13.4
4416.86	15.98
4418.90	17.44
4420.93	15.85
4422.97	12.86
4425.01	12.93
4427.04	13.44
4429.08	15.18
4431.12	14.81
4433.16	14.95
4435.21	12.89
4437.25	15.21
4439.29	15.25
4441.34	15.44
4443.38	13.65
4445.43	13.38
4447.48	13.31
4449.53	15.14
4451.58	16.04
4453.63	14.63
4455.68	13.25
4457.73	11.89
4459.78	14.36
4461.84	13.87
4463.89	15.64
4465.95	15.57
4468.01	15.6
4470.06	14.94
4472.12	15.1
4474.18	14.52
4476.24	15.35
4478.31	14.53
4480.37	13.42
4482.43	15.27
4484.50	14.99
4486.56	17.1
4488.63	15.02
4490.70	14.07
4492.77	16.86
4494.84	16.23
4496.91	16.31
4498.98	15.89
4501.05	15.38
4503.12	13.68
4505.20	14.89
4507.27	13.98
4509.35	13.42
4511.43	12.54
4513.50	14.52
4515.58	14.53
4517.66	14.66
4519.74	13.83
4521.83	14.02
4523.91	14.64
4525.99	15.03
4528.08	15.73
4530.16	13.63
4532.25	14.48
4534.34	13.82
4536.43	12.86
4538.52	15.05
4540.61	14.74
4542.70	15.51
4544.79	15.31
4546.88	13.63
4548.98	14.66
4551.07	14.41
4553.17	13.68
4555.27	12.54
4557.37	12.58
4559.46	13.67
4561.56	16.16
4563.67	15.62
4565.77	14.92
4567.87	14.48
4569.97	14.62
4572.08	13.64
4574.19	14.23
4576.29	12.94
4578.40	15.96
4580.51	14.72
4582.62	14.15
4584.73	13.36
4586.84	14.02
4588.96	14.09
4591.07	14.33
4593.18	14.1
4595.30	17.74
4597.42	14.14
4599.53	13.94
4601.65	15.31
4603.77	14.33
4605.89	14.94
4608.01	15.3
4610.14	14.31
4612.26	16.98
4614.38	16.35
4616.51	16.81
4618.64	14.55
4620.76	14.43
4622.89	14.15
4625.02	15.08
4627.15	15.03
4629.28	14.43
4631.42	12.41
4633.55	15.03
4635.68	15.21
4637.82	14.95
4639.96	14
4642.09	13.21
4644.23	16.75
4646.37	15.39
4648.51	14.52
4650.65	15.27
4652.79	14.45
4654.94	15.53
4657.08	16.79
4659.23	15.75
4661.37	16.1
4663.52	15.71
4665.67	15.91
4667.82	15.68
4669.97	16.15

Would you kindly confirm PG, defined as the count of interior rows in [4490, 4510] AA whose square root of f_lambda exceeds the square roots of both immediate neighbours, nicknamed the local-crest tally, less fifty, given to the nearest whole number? -47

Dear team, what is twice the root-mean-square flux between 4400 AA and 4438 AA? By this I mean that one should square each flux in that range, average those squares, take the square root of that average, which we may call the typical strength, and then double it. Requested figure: 29.3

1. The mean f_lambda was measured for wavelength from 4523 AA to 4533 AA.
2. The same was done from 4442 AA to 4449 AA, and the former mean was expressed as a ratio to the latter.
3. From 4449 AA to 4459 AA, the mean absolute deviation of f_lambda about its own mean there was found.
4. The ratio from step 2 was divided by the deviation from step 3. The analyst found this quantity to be 0.8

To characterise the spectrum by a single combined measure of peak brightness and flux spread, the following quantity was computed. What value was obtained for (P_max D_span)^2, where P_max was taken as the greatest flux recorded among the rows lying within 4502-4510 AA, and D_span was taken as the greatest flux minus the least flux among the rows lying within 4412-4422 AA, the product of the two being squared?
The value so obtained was 4732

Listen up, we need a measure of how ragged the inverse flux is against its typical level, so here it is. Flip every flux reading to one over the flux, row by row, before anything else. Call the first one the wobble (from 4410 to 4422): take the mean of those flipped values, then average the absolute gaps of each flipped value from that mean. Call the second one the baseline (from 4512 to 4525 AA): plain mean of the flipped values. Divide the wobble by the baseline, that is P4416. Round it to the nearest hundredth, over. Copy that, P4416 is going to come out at 0.09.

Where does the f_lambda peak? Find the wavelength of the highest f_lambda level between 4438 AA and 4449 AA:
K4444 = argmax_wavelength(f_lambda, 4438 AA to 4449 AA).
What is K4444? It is 4441.34 AA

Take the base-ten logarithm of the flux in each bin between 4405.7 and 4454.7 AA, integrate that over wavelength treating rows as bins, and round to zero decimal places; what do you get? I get 57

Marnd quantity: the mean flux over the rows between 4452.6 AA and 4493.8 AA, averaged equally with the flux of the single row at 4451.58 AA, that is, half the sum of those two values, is 15.4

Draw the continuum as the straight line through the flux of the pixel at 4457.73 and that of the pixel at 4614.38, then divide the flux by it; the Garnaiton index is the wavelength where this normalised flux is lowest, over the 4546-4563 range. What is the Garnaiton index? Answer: 4557.37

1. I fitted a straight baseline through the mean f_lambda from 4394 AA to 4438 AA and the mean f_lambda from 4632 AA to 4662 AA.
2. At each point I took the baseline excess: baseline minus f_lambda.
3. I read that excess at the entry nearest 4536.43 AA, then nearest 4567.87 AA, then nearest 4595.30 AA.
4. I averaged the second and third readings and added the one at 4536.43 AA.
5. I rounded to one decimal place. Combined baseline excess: 1.1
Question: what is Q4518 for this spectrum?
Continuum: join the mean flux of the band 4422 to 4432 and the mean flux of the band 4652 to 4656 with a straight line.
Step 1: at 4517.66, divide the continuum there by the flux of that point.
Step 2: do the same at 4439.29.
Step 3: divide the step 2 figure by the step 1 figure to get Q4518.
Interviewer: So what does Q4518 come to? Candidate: 0.93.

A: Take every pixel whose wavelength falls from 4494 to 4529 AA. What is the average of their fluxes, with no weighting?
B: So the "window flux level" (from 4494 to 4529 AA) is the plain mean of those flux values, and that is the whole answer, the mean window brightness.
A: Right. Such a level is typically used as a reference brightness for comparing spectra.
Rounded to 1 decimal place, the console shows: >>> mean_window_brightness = 14.7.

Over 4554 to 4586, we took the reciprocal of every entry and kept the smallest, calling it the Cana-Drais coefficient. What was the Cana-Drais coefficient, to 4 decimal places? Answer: 0.0619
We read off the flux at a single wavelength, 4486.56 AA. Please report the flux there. 17.1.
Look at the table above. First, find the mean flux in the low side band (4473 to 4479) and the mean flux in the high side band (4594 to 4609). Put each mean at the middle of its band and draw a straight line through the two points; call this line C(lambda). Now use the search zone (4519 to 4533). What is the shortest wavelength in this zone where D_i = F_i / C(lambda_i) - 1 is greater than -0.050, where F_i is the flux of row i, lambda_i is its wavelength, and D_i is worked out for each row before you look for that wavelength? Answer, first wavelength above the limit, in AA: 4523.91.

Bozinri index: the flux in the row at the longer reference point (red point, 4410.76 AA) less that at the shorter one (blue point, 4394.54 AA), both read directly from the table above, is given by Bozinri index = -2.2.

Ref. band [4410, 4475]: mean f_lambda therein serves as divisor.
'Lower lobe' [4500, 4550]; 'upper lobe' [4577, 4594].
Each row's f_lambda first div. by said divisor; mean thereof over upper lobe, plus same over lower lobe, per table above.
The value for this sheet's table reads 1.98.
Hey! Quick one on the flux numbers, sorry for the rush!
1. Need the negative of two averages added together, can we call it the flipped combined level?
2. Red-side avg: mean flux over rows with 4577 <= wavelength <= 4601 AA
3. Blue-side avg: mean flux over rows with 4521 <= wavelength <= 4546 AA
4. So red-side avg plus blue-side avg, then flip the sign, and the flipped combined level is -29.2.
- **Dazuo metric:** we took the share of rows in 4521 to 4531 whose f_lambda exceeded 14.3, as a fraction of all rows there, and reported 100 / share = 167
